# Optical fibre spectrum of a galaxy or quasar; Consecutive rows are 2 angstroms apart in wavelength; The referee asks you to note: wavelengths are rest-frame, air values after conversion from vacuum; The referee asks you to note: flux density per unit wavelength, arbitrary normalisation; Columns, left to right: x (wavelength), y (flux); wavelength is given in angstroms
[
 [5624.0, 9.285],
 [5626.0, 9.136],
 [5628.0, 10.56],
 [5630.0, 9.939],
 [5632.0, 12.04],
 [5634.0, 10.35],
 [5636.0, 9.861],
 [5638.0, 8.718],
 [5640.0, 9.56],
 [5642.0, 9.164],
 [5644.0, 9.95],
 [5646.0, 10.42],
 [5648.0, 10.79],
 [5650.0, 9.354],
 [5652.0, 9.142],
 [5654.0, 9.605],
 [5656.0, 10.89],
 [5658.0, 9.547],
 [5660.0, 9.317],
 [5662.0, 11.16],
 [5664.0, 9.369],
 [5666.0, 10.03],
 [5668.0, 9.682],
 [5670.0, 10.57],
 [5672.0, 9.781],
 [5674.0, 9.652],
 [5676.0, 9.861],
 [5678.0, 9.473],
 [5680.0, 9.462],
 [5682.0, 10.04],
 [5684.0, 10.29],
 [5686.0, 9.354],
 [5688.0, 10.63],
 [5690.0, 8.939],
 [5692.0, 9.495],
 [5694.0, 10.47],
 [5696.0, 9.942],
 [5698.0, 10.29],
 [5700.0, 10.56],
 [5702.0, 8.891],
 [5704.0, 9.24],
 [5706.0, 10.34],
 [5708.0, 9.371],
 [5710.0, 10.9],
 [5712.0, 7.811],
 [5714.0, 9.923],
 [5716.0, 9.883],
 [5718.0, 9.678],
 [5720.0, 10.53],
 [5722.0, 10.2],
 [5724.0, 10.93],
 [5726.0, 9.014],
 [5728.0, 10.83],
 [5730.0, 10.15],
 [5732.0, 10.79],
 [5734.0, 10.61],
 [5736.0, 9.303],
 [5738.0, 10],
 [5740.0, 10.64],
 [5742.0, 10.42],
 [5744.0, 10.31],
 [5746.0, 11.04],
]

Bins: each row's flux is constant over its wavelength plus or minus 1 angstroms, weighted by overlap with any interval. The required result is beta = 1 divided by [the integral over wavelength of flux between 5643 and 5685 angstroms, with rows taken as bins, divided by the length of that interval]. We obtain 0.101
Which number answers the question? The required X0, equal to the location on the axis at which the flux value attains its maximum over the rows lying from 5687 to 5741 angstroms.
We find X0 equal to 5724.0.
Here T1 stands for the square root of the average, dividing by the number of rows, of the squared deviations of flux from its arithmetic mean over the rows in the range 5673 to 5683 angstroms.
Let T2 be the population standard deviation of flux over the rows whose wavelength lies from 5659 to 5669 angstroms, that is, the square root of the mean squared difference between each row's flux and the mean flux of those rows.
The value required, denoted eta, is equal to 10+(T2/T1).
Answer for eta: 13.0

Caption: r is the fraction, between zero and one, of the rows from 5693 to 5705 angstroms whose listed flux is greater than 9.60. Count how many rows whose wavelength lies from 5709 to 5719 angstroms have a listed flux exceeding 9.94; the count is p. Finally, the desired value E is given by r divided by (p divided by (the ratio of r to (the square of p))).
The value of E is 0.44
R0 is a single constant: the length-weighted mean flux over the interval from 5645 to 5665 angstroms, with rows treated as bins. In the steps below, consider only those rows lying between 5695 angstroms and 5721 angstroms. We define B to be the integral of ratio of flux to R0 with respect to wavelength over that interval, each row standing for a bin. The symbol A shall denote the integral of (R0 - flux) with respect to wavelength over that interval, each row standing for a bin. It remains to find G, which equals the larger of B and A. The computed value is 25.6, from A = 4.2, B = 25.6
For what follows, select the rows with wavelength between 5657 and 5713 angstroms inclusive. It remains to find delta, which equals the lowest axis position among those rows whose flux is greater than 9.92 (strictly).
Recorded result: 5662.0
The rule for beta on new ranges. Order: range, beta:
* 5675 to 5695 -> 0.102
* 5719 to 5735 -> 0.096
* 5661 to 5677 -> 0.100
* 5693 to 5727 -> 0.101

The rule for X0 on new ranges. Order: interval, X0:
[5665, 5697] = 5688.0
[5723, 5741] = 5724.0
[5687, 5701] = 5688.0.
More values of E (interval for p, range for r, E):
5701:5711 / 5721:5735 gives 0.09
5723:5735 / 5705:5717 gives 0.00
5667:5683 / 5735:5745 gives 0.08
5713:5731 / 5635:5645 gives 0.00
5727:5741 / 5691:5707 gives 0.00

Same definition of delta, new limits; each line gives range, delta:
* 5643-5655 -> 5644.0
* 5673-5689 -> 5682.0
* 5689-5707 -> 5694.0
